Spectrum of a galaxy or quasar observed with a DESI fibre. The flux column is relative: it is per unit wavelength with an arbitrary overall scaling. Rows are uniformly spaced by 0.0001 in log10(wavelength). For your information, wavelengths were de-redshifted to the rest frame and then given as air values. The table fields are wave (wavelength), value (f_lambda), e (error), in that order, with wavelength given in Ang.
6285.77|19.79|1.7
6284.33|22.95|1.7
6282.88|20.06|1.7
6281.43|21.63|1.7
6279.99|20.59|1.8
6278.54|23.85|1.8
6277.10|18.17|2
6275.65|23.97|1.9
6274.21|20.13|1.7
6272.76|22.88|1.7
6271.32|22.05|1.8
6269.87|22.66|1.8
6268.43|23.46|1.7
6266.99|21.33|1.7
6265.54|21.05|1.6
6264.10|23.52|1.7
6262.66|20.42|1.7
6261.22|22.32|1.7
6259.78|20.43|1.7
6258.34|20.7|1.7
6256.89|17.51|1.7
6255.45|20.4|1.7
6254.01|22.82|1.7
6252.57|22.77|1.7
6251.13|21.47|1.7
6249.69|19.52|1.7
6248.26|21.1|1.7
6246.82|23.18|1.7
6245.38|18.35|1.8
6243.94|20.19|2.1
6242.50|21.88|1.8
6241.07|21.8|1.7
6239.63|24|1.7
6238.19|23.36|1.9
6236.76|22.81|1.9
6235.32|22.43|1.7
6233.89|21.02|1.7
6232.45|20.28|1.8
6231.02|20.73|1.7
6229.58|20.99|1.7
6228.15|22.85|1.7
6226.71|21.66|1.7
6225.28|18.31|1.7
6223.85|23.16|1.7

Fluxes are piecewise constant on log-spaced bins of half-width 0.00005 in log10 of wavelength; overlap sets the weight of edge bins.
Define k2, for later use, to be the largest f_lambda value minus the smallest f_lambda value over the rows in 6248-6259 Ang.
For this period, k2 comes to 5.3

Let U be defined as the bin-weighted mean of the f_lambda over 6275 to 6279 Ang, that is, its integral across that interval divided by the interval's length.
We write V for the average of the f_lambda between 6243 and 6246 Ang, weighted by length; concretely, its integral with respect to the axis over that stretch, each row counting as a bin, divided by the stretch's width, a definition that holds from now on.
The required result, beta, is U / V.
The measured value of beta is 1.12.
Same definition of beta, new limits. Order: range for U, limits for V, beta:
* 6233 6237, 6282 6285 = 1.02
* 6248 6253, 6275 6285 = 0.98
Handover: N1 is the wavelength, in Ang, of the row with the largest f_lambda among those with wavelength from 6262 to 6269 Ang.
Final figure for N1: 6264.10 Ang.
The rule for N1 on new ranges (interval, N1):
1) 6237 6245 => 6239.63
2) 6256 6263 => 6261.22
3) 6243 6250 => 6246.82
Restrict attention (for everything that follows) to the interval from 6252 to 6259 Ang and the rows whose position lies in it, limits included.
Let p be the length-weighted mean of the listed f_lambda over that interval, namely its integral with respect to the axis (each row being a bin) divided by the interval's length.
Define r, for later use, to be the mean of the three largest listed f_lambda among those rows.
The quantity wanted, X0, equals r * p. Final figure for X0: 459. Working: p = 20.8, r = 22.1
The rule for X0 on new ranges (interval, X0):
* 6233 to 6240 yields 529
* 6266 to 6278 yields 512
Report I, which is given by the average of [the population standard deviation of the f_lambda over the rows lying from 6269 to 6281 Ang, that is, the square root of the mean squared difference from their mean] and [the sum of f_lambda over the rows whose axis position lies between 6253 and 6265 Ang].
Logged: 85.0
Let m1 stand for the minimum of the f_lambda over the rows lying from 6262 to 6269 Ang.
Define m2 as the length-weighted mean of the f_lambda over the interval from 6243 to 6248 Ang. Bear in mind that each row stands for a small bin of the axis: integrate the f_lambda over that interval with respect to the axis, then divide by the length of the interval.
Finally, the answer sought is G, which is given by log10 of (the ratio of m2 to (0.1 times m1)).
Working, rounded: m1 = 20.42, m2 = 20.6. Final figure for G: 1.00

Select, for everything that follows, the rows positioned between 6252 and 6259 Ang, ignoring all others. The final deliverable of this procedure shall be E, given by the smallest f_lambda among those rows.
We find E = 17.51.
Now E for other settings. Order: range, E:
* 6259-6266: 20.42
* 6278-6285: 20.06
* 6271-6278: 18.17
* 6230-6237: 20.28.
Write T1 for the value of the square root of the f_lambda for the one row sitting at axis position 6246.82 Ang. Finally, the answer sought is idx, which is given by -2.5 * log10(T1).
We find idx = -1.706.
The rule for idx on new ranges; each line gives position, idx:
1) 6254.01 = -1.698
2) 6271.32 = -1.679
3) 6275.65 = -1.725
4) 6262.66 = -1.638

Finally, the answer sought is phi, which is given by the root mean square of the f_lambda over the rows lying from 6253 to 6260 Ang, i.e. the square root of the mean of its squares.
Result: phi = 20.4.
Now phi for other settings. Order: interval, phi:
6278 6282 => 22.1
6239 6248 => 21.6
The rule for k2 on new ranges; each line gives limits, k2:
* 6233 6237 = 1.8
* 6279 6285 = 2.9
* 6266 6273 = 2.1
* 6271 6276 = 3.8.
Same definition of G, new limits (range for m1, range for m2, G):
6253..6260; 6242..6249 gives 1.08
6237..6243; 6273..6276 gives 1.00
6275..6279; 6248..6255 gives 1.07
